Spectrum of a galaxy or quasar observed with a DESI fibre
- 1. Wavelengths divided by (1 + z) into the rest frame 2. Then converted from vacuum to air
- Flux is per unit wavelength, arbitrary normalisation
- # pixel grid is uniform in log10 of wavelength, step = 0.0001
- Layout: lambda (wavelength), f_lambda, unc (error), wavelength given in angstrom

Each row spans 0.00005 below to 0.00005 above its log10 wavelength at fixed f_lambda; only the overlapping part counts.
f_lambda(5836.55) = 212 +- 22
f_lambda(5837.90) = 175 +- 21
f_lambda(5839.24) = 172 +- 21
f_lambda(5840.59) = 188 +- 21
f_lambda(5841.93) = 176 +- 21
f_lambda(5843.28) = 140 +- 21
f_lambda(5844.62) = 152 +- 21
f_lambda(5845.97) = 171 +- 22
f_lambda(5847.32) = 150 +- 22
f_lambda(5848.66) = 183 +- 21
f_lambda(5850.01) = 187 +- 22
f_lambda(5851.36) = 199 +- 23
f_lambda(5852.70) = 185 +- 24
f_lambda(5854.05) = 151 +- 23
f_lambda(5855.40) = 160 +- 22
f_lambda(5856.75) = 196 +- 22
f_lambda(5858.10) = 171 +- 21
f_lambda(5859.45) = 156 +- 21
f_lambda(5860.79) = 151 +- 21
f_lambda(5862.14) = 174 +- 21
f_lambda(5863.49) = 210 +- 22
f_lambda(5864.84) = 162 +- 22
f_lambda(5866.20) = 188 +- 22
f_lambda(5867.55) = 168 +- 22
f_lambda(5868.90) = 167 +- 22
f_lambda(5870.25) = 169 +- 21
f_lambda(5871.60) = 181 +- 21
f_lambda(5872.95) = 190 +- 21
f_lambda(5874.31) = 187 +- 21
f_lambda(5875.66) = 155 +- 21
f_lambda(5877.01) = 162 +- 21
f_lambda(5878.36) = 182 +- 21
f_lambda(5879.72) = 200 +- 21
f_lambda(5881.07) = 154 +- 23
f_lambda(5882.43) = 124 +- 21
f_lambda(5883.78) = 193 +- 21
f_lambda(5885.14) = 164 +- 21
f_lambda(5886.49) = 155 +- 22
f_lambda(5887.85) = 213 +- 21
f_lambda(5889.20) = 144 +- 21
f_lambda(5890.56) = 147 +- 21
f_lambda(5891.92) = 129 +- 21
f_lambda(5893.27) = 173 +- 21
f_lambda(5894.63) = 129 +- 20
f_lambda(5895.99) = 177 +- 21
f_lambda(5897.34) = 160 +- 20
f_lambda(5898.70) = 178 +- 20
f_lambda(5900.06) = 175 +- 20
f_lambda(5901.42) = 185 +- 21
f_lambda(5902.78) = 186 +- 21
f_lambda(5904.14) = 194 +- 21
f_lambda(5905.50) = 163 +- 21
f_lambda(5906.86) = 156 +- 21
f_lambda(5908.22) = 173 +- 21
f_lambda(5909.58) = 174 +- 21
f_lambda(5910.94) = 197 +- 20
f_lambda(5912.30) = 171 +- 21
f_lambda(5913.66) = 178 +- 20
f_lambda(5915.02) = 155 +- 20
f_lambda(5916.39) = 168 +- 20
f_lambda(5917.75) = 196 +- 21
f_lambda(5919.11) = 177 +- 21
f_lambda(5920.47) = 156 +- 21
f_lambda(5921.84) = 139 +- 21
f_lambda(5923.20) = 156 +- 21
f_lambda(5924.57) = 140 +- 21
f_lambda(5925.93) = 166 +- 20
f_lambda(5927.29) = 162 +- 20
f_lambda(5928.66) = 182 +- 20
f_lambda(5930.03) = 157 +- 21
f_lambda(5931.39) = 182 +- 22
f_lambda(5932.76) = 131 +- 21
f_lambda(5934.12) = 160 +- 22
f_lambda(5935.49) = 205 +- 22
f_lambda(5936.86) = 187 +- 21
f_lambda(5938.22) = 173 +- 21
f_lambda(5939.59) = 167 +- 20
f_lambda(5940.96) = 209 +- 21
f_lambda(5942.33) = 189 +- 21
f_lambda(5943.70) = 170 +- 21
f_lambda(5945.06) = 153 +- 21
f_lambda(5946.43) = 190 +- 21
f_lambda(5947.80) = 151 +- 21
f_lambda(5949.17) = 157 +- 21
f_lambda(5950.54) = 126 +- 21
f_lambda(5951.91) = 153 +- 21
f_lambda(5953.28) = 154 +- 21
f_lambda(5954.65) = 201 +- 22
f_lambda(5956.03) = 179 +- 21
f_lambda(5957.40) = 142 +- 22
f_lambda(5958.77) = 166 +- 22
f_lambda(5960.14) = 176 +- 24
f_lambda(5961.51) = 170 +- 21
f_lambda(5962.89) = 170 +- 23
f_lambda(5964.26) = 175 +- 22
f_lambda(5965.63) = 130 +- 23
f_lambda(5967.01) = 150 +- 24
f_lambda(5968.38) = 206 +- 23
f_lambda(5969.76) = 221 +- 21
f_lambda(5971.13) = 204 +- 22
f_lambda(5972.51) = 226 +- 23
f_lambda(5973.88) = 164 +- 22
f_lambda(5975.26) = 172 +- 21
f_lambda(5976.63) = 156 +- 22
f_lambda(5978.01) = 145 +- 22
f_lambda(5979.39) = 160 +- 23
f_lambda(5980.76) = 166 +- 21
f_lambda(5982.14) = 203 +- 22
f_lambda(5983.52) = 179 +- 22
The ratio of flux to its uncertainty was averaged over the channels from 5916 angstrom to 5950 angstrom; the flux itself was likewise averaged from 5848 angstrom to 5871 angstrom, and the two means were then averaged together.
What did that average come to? 91.6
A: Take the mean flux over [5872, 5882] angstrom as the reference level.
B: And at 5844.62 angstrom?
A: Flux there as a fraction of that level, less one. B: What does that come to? -0.13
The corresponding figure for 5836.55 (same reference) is 0.21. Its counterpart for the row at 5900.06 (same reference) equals 0.00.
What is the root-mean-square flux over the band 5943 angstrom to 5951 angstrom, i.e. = 159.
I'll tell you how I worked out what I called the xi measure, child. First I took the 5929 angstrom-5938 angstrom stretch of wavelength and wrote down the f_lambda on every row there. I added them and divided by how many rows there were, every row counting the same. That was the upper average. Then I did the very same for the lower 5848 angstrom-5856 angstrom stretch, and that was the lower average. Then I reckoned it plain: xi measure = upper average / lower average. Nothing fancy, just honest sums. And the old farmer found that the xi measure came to 0.96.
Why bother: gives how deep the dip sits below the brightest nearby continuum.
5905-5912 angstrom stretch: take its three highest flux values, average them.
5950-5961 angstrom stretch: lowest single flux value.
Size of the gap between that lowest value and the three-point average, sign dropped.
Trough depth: 55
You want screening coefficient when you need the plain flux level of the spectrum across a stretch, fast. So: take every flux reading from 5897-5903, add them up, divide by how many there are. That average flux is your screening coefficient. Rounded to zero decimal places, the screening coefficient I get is 177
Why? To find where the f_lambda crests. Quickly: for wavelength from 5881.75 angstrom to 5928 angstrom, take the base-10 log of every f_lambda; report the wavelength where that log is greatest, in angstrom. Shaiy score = 5887.85 angstrom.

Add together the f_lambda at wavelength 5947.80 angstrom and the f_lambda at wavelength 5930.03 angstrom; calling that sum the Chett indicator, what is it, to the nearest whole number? 308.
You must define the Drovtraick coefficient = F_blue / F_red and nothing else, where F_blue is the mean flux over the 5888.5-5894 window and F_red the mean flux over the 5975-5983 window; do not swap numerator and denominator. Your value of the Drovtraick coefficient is 0.89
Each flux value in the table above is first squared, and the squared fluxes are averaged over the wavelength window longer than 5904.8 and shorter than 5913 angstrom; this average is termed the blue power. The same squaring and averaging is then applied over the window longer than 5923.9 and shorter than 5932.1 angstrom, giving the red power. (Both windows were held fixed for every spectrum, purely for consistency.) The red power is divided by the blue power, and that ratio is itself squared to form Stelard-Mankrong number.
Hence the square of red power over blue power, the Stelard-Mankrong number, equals 0.84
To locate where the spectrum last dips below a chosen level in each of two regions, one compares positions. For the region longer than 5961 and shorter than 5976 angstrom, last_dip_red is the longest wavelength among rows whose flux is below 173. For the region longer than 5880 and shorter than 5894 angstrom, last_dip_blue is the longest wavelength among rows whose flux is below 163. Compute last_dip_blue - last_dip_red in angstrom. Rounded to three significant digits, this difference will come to -83.3 angstrom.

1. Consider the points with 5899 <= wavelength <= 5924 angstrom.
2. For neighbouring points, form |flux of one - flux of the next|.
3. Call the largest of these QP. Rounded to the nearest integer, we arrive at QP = 31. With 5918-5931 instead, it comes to 26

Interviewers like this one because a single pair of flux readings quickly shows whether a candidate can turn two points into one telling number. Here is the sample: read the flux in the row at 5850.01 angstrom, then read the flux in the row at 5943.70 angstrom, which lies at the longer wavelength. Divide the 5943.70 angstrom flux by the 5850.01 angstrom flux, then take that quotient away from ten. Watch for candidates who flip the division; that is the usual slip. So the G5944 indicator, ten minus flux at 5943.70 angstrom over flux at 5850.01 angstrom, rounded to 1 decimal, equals 9.1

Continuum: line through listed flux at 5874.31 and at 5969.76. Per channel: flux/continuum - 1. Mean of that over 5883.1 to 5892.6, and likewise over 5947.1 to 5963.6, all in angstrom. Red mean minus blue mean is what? -0.10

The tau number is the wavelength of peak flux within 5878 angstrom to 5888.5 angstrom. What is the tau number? 5887.85 angstrom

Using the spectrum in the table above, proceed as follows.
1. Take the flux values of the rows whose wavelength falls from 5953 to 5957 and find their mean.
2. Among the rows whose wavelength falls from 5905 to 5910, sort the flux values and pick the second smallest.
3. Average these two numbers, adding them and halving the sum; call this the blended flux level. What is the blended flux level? 170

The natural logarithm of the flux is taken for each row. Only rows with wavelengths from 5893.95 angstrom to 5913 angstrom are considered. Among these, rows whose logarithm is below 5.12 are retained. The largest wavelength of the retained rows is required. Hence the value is 5906.86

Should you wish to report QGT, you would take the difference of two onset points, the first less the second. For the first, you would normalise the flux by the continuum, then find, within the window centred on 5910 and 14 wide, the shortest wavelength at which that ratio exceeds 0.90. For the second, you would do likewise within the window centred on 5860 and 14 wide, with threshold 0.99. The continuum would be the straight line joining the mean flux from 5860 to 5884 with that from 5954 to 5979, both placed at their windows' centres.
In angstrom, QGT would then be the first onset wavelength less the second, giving 47.4 angstrom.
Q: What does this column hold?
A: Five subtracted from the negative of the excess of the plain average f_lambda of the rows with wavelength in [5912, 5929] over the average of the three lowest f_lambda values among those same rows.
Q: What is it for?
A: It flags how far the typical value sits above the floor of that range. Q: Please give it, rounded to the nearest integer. -25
